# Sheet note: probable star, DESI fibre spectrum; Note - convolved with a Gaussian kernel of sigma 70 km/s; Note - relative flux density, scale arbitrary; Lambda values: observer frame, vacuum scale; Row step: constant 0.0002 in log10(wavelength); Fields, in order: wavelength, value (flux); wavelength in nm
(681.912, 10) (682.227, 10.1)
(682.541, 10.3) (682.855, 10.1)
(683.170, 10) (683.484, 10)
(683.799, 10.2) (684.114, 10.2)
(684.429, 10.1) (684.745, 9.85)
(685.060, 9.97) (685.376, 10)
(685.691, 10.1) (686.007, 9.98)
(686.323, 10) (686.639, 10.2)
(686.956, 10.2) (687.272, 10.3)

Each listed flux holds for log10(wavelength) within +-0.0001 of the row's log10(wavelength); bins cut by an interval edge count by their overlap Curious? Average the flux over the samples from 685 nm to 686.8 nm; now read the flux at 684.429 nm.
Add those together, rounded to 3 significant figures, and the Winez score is 20.1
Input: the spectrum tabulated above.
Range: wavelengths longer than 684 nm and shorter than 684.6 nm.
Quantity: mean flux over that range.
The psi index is 10.1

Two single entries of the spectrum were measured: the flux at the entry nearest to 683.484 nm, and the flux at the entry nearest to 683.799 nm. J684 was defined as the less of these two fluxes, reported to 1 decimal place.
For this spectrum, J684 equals 10.0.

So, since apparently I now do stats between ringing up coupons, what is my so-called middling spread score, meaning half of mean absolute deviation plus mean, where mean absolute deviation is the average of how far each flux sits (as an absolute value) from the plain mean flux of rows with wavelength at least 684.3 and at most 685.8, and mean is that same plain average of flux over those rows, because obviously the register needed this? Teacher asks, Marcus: 5.04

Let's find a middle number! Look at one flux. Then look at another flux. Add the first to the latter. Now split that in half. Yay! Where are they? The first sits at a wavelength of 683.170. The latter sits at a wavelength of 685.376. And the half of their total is 10.00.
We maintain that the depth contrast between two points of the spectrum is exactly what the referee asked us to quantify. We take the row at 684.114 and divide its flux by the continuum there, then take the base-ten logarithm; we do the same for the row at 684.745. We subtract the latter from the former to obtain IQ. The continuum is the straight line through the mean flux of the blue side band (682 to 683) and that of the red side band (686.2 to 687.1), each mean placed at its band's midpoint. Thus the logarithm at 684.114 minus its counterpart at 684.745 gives 0.015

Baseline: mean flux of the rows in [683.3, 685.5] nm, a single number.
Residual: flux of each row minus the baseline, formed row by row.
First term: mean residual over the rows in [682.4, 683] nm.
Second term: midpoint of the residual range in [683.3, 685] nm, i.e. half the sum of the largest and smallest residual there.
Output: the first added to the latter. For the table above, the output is 0.13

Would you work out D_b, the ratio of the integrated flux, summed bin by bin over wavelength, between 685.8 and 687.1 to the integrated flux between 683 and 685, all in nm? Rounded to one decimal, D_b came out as 0.7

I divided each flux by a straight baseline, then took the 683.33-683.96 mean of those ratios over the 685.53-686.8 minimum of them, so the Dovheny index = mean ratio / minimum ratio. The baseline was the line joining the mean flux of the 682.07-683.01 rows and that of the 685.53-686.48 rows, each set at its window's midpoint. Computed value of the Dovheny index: 1.002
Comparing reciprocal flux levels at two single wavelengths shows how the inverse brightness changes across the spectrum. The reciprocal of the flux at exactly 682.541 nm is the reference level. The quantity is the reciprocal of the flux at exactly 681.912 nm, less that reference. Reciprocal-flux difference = 0.003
